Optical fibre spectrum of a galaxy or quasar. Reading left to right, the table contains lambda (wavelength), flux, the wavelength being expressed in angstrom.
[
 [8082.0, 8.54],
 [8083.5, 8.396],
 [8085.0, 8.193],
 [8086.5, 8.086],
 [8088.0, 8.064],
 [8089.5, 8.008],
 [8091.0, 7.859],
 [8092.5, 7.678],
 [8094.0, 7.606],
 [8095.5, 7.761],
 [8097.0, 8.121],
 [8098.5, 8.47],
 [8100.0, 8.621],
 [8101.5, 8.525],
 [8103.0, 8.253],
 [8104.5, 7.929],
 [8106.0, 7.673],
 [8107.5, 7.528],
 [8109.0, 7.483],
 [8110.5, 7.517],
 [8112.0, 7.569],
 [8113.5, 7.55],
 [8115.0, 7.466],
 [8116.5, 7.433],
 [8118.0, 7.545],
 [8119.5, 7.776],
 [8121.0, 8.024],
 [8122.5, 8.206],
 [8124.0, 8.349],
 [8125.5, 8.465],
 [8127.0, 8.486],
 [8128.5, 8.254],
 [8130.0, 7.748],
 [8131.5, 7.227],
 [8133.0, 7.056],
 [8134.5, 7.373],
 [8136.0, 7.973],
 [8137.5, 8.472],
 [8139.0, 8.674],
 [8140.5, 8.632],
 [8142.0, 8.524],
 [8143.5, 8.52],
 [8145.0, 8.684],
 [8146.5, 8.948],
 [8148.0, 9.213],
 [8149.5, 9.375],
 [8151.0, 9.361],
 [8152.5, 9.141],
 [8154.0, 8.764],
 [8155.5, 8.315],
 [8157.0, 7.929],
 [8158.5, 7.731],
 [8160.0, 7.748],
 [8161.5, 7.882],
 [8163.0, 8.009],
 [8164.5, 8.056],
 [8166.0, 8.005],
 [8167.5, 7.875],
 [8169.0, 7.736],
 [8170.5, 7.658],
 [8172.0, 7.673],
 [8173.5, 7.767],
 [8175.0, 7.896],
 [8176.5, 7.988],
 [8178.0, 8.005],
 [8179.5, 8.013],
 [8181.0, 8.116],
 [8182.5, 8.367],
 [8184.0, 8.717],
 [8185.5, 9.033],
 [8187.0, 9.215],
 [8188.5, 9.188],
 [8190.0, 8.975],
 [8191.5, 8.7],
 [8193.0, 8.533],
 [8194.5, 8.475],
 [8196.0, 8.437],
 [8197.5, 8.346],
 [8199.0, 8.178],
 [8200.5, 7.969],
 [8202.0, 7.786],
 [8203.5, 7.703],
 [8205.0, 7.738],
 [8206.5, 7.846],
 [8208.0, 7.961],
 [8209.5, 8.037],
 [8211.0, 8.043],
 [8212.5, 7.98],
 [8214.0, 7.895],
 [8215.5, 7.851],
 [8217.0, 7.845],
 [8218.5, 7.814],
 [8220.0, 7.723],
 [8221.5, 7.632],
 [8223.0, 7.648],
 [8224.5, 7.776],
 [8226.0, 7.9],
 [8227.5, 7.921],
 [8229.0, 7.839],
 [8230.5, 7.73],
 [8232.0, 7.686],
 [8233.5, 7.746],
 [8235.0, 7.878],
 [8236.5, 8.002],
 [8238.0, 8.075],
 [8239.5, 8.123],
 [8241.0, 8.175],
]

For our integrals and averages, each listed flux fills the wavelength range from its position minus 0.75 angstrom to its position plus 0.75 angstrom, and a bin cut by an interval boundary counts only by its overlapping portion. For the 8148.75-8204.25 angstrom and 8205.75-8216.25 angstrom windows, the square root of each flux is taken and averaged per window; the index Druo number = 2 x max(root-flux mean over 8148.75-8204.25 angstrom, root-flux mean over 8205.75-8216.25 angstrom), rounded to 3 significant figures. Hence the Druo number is 5.76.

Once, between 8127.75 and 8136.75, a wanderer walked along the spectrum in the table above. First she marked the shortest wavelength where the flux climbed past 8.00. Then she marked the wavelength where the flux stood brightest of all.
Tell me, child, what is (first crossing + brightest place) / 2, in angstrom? 8128.5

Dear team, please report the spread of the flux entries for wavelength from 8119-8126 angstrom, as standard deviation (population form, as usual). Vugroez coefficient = 0.24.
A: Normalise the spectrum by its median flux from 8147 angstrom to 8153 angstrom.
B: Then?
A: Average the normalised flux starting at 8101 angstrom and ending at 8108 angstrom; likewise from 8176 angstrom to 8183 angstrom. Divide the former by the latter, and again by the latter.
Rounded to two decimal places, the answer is 1.13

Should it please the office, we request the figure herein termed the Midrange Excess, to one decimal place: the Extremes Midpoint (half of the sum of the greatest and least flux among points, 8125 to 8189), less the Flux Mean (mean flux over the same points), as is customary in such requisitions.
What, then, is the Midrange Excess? -0.1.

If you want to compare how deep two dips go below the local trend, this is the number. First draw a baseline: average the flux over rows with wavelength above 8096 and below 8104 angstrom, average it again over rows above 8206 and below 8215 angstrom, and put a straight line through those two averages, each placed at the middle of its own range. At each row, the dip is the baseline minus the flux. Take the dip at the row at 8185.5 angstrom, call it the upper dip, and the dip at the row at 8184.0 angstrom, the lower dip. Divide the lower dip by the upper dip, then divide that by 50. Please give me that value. 0.013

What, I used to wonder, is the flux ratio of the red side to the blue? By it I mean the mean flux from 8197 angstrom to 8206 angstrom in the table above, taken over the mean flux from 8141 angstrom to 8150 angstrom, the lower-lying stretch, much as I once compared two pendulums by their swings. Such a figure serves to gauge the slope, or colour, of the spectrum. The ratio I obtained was 0.90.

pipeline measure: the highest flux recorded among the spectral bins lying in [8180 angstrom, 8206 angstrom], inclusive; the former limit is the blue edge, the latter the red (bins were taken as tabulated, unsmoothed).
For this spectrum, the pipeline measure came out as 9.215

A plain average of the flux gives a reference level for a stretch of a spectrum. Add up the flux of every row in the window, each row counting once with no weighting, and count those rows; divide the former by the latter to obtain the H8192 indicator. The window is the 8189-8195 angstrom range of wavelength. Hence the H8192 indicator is 8.7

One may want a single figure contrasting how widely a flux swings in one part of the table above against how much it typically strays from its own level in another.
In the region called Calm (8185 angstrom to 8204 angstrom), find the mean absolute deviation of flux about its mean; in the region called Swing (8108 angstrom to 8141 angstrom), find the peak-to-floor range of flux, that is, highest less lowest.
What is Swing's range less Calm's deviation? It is 1.2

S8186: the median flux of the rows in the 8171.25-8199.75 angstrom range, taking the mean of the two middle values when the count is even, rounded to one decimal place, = 8.4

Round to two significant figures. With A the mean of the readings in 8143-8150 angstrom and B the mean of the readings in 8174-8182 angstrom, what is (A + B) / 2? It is 8.5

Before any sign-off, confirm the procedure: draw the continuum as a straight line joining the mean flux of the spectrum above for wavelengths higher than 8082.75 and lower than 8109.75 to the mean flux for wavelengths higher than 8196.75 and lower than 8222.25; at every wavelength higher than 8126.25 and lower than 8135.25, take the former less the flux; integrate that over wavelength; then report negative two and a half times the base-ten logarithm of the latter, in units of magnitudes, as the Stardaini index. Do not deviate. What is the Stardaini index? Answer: -1.0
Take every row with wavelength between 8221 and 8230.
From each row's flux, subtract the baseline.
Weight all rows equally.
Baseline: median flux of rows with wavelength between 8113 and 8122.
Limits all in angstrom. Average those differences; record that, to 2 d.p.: 0.24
